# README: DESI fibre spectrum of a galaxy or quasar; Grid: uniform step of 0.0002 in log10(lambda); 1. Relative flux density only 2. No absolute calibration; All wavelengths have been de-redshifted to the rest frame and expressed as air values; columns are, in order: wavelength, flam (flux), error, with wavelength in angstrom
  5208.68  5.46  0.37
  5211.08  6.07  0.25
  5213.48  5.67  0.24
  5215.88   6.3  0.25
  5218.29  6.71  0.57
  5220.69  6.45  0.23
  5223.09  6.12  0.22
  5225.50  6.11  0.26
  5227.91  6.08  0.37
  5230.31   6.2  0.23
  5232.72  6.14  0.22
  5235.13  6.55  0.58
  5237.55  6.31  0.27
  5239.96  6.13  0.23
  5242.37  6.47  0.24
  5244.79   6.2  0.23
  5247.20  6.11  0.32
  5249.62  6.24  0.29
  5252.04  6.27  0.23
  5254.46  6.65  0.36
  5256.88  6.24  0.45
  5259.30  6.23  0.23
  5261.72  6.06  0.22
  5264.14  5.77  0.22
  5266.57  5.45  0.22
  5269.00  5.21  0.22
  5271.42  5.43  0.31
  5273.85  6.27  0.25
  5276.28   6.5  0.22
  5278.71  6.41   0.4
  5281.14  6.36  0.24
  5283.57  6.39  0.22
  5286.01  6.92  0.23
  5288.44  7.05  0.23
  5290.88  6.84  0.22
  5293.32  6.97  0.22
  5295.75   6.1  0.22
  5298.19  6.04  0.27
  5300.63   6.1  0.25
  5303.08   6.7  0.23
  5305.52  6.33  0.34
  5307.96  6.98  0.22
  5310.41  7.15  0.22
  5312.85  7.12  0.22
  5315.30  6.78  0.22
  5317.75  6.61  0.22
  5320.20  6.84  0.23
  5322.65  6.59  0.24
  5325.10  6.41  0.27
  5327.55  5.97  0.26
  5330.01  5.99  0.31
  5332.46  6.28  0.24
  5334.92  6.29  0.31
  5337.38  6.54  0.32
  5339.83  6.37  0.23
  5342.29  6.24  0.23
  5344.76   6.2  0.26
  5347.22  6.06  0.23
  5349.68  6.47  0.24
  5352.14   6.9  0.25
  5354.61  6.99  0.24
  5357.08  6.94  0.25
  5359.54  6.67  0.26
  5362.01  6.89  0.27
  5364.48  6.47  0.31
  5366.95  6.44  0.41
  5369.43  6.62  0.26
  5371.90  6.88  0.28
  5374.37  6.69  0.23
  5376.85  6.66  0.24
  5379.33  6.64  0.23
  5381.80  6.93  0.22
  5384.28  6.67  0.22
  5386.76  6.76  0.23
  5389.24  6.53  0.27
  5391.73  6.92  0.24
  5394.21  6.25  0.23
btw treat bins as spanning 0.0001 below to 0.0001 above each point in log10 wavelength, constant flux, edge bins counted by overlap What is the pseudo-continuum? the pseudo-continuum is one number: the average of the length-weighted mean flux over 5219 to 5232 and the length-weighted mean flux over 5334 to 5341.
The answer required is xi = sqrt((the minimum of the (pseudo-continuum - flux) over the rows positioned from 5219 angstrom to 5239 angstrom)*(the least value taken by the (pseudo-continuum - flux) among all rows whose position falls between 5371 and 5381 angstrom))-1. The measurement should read -0.63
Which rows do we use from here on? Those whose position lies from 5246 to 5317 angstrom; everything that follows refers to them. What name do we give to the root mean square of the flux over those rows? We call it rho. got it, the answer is 6.4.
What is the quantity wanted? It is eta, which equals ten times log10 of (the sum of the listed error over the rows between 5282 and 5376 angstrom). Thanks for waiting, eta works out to 10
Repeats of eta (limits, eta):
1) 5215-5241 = 5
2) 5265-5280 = 2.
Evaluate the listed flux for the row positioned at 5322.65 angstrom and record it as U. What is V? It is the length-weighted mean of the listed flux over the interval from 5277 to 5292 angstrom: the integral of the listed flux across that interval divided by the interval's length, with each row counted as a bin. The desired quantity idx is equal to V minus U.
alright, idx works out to 0.1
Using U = 6.59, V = 6.65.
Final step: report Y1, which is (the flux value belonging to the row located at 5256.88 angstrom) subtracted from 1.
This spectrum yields -5.2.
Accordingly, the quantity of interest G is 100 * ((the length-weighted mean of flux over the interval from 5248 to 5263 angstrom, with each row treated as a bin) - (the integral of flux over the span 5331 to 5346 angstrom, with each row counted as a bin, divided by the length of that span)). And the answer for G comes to -4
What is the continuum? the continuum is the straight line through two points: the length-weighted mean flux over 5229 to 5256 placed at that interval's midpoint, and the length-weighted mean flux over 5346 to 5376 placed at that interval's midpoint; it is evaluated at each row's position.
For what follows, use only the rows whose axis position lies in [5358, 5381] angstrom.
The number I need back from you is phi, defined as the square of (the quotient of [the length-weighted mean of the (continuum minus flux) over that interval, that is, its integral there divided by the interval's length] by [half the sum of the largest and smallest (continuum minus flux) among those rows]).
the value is 2.73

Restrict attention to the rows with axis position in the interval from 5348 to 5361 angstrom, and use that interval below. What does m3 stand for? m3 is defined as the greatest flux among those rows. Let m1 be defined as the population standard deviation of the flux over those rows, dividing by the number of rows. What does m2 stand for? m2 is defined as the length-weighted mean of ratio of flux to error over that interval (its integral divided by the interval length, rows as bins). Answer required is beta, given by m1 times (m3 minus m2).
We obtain -4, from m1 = 0.20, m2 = 27.4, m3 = 6.99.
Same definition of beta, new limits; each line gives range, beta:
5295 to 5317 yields -9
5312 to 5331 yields -8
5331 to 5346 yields -2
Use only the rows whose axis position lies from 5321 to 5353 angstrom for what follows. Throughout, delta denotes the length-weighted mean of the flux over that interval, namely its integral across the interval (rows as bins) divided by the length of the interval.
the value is 6.33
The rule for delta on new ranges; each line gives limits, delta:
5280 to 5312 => 6.62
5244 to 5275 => 6.01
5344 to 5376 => 6.64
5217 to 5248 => 6.28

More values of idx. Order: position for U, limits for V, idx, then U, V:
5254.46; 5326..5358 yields -0.3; 6.65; 6.40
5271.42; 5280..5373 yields 1.1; 5.43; 6.57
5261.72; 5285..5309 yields 0.5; 6.06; 6.60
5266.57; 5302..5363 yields 1.1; 5.45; 6.57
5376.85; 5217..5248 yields -0.4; 6.66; 6.28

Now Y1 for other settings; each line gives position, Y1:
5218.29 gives -5.7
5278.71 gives -5.4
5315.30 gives -5.8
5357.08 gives -5.9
